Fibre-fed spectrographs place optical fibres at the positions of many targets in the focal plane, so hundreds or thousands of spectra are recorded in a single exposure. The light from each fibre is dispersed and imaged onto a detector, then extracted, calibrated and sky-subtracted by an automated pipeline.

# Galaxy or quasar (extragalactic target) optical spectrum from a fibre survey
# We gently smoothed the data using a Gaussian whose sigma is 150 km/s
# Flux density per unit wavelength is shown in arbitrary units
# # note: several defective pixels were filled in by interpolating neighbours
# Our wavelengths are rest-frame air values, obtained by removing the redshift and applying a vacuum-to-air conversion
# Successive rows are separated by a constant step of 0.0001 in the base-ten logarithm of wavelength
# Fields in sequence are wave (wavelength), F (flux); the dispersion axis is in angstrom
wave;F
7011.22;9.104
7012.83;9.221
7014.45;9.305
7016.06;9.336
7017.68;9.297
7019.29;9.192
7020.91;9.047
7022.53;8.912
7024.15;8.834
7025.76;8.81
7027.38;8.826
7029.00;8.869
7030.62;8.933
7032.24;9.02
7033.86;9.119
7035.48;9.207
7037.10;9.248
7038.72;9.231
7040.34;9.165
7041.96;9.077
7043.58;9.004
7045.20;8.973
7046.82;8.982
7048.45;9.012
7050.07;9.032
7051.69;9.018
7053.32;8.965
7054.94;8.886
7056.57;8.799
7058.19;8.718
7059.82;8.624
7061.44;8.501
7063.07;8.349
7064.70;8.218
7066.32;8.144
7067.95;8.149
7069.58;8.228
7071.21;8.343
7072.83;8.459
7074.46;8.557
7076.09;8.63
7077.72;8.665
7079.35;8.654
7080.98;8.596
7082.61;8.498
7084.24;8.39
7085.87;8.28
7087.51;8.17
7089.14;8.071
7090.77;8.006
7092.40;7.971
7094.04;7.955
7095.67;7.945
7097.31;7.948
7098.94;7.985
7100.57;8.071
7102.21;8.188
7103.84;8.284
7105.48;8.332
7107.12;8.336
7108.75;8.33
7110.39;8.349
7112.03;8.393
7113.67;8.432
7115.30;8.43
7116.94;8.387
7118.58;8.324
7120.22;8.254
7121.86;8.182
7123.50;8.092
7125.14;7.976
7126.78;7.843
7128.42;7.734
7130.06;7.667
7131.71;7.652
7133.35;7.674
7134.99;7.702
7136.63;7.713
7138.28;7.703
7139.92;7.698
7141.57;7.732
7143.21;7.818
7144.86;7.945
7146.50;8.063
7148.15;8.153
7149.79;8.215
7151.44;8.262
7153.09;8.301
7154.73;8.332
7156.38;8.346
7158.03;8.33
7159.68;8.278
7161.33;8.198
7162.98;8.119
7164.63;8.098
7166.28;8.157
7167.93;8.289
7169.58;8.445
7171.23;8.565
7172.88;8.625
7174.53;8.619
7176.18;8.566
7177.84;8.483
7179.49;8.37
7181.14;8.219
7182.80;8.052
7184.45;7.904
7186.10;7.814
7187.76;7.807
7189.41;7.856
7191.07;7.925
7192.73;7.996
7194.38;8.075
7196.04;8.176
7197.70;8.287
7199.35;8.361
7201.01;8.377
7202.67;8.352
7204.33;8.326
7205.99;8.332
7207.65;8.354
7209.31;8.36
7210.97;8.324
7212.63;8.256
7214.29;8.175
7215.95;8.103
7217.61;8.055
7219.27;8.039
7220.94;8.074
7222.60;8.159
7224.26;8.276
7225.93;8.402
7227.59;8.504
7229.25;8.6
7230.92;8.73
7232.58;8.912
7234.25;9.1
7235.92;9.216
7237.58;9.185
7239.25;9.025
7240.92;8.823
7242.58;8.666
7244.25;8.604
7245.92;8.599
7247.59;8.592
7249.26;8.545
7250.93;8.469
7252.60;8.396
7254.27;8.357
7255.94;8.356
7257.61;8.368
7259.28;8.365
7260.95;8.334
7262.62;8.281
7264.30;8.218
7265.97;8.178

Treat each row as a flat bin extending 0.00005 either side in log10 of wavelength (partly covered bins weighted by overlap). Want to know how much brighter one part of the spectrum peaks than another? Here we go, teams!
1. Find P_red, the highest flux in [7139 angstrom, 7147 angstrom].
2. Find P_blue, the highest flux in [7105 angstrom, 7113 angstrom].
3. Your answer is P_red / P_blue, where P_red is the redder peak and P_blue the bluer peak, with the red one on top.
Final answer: 0.961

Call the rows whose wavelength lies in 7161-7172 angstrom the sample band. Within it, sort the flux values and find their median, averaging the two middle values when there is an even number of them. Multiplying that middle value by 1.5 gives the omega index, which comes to 12.3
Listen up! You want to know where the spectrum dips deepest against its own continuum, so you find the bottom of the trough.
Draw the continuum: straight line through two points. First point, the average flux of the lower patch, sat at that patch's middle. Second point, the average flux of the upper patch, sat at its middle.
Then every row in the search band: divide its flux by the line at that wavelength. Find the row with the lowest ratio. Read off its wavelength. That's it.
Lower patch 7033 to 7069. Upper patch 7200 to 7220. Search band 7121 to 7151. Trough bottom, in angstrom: 7131.71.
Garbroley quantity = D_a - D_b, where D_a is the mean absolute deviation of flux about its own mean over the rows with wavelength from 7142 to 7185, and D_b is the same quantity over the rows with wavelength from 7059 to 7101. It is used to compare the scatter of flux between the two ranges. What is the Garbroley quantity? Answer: -0.05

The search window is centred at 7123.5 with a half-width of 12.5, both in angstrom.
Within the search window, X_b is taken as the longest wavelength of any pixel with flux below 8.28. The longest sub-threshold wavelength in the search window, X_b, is 7134.99 angstrom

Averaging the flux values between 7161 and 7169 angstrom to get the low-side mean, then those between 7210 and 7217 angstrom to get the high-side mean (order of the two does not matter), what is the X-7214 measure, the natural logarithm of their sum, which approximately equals 2.80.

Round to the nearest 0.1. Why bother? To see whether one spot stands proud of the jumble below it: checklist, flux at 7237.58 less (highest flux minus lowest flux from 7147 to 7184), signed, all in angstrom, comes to 8.6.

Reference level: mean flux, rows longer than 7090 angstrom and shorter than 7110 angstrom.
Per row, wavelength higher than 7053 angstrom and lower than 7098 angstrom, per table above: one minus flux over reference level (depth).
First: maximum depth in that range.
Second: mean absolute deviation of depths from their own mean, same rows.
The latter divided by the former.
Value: 1.5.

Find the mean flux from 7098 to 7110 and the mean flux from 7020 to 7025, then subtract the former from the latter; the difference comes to 0.71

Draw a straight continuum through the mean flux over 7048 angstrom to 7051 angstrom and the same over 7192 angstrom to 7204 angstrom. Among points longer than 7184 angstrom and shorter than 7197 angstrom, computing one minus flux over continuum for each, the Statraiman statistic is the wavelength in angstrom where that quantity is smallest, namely 7196.04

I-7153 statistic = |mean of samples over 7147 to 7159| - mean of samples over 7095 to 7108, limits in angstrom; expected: 0.1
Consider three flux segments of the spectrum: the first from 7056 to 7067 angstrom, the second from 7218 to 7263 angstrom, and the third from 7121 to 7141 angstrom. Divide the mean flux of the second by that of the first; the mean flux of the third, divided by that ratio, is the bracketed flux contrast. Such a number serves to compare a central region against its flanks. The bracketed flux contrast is 7.7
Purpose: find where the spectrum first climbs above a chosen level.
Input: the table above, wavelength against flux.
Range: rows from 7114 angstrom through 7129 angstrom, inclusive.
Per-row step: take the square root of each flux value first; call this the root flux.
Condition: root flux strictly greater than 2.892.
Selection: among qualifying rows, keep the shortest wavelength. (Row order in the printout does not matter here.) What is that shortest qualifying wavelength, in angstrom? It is 7115.30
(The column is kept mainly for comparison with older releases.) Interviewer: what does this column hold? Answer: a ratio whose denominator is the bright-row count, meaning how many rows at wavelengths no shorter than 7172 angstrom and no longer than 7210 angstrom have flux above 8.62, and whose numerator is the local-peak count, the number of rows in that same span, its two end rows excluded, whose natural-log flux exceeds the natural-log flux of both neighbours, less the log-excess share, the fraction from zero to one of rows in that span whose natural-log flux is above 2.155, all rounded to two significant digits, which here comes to 1.0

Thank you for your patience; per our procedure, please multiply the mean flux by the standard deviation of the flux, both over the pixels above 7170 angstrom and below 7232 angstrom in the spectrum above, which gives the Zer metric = 2.0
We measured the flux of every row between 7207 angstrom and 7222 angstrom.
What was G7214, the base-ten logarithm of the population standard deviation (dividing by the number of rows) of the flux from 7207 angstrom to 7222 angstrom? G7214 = -0.90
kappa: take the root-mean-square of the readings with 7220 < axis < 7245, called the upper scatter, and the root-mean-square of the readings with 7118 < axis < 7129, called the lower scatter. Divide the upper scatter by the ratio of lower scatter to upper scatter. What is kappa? 9.37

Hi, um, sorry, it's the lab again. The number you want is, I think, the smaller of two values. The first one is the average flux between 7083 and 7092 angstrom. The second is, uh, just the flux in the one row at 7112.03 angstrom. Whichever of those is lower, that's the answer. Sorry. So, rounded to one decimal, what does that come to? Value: 8.2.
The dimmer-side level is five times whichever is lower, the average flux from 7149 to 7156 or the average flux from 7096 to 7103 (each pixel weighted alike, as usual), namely 40.2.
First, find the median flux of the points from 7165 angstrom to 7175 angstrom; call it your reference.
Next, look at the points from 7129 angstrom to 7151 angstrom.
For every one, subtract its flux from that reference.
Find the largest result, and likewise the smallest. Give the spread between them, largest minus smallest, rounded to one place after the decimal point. 0.6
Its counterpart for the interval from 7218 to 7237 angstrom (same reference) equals 1.2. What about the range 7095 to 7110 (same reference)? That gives 0.4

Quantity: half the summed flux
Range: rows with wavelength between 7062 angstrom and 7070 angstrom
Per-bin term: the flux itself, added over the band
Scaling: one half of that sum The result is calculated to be 20.5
